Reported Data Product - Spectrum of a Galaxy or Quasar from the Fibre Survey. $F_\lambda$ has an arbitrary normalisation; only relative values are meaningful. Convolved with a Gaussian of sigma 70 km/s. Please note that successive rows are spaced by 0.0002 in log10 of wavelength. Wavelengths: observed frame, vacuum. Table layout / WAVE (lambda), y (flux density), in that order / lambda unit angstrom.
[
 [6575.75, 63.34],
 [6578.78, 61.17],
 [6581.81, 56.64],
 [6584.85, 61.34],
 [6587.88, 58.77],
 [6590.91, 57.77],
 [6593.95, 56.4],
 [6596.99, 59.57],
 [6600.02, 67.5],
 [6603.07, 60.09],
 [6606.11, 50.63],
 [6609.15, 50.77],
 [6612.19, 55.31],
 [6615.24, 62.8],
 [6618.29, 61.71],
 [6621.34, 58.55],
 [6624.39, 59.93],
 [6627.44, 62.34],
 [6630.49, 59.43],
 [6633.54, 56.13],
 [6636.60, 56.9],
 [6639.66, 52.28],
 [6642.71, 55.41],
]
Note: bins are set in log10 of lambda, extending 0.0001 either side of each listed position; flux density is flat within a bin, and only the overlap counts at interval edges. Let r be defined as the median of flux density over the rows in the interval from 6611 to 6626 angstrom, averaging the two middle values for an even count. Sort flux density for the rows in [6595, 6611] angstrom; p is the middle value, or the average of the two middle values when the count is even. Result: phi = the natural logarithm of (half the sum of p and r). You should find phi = 4.09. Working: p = 59.6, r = 59.9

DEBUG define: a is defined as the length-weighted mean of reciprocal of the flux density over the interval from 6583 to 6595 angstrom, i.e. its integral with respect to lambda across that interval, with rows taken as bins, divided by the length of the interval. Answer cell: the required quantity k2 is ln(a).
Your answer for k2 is -4.07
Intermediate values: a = 0.0171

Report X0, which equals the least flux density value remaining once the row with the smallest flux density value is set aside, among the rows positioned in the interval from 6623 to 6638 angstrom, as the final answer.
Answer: 56.9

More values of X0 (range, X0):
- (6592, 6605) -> 59.57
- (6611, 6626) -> 58.55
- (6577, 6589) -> 58.77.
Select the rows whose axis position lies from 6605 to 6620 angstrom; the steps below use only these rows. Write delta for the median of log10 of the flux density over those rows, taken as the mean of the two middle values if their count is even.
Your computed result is 1.743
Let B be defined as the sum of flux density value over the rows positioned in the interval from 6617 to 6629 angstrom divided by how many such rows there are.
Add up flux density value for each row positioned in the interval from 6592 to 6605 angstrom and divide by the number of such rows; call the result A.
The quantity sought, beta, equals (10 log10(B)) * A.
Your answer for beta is 1085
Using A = 61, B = 60.6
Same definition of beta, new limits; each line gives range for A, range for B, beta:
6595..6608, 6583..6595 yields 1051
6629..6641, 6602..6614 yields 974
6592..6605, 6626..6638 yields 1077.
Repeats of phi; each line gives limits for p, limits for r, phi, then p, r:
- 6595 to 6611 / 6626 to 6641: 4.06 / 59.6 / 56.9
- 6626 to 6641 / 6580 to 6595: 4.05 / 56.9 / 57.8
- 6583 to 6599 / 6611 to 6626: 4.08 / 58.8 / 59.9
